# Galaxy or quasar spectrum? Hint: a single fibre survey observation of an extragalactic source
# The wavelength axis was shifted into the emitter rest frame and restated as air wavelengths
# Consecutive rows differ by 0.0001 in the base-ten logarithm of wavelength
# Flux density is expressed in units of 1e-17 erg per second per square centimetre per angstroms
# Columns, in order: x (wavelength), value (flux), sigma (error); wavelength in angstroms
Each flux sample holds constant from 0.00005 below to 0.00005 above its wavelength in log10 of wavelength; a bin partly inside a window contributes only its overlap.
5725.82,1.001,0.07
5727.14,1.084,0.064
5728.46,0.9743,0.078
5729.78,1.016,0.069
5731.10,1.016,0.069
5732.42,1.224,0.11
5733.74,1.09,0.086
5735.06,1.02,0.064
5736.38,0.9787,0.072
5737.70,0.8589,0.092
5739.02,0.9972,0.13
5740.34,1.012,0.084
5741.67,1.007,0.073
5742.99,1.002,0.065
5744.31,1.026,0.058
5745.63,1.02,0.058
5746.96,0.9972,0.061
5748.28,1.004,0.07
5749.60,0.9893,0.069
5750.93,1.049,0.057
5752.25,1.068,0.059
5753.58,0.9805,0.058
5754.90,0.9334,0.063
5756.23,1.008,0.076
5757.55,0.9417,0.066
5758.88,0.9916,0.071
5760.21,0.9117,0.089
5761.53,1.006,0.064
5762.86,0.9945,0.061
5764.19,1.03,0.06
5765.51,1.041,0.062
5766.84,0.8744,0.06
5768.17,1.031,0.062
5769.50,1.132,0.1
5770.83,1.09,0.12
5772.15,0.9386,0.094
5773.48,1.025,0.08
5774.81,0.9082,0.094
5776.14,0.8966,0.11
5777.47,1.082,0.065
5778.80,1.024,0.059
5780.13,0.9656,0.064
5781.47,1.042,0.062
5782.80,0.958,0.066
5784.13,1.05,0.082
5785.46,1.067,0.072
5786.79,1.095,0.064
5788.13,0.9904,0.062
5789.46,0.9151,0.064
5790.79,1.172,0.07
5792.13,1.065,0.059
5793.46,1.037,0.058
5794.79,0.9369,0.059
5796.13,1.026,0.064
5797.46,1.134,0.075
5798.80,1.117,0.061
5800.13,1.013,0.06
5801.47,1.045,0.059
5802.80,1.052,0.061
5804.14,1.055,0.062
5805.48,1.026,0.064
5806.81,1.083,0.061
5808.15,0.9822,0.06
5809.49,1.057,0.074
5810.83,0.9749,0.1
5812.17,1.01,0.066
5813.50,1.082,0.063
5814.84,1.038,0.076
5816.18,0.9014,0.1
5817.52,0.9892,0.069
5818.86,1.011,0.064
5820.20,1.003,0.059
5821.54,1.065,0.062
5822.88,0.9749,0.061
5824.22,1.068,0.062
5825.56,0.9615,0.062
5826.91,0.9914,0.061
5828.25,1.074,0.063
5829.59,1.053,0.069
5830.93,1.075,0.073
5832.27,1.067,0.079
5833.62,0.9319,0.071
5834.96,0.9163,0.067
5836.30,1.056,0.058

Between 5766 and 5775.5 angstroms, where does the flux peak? 5769.50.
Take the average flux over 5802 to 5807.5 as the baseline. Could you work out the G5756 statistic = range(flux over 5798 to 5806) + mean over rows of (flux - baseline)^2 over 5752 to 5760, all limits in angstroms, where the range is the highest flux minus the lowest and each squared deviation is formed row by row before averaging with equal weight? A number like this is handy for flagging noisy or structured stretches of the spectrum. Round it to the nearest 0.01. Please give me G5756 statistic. 0.11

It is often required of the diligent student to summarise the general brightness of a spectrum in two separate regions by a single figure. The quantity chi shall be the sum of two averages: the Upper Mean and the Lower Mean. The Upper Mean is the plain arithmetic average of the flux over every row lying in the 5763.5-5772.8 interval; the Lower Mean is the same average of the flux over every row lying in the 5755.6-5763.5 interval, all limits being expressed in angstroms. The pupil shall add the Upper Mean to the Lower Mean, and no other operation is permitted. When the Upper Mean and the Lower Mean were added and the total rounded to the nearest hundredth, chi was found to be 2.00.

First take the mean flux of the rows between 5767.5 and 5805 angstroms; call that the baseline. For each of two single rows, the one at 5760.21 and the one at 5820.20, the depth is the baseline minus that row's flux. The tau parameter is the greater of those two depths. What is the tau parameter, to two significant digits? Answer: 0.12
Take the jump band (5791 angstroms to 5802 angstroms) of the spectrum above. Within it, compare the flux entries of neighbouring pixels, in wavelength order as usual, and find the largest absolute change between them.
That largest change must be 0.108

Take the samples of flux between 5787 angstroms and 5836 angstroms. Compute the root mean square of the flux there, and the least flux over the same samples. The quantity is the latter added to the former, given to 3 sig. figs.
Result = 1.93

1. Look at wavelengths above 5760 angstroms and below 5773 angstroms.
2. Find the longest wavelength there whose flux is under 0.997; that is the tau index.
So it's 5772.15 angstroms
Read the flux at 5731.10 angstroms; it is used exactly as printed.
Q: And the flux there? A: 1.016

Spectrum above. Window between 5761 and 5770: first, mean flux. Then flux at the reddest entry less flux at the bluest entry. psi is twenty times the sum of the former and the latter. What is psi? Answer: 22.8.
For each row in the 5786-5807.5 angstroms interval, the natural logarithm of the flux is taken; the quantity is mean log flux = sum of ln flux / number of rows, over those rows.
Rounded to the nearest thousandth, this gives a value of 0.045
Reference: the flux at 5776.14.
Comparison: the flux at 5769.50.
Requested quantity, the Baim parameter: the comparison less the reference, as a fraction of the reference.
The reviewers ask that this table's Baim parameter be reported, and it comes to 0.26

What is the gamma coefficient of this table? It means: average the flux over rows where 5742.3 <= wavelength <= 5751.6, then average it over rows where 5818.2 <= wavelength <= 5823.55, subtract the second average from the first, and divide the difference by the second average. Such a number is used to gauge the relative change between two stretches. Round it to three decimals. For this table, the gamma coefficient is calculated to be -0.001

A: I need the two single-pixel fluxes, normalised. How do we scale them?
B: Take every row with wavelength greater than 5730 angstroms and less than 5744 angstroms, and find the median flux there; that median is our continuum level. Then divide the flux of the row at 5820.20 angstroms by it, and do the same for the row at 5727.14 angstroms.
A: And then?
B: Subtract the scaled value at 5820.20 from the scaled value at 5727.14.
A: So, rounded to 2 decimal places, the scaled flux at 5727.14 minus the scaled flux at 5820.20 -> 0.08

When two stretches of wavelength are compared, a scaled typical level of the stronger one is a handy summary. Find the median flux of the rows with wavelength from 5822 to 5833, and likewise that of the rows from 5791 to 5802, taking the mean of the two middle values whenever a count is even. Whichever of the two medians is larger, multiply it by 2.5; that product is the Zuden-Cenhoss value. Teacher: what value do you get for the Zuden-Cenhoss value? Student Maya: 2.65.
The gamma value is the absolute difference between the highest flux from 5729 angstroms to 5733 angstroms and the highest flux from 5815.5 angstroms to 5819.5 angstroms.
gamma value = 0.21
